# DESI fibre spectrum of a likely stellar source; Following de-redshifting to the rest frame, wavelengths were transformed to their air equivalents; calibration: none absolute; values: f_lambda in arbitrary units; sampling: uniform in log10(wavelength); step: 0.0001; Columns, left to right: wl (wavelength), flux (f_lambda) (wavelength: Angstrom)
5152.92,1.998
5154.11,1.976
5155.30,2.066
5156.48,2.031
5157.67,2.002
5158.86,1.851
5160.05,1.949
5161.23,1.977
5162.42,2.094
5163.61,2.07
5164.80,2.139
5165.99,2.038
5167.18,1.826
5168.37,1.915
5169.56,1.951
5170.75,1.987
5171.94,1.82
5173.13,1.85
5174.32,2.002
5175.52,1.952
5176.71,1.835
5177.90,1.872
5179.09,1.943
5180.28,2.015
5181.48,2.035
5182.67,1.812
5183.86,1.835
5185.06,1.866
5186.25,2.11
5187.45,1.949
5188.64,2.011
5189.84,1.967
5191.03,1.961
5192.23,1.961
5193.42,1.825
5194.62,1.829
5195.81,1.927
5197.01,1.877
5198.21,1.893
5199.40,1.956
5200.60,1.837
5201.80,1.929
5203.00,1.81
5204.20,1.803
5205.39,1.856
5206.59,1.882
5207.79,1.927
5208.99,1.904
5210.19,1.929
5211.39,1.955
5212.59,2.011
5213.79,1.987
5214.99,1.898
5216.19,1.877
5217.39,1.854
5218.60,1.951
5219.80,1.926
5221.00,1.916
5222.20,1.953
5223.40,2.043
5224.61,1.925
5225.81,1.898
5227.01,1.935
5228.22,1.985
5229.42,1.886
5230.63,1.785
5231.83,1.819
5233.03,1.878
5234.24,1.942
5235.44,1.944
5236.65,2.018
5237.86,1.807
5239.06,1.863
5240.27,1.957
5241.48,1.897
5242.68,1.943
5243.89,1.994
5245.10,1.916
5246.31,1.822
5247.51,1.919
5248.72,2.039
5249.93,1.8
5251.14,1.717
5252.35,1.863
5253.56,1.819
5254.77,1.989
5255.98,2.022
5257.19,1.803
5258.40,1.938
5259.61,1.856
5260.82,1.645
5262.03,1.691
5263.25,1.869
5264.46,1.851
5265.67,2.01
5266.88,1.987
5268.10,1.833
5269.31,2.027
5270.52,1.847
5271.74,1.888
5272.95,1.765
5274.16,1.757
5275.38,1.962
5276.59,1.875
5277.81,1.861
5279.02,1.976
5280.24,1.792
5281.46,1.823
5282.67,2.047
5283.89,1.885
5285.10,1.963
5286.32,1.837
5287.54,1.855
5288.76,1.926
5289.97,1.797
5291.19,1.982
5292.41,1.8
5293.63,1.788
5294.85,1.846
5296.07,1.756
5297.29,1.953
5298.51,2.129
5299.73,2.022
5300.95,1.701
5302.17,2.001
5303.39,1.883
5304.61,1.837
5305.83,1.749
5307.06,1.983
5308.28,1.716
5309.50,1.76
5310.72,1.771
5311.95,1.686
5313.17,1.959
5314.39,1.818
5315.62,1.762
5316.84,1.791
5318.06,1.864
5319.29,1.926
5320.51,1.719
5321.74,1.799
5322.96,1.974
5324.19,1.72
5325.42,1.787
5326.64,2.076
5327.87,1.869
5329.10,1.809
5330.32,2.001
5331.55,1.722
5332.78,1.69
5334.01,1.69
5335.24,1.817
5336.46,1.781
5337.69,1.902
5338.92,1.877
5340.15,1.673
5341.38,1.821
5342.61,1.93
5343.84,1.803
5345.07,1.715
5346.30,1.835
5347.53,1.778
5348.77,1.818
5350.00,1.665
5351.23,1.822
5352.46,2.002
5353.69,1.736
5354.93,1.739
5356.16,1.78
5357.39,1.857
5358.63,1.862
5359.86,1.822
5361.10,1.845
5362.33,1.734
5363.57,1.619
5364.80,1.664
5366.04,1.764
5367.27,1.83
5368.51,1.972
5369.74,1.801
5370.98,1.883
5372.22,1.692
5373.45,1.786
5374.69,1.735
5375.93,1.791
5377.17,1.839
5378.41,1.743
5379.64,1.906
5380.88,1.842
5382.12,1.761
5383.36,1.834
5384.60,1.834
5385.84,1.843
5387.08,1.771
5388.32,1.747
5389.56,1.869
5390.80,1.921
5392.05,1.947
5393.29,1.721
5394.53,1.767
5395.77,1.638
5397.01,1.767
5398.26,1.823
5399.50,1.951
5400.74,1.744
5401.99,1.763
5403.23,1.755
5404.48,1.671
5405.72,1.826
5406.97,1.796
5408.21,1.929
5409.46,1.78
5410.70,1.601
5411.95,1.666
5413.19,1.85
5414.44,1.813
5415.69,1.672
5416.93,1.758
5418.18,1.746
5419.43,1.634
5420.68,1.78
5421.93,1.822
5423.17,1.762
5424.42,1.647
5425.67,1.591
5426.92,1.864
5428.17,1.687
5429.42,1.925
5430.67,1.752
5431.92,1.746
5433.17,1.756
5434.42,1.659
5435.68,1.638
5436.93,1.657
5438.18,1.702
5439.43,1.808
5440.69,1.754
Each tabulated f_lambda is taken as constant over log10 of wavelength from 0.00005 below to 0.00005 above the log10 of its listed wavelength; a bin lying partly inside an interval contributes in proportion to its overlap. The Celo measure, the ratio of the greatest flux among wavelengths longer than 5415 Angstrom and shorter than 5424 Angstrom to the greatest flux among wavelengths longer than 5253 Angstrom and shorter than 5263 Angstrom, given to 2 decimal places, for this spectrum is 0.90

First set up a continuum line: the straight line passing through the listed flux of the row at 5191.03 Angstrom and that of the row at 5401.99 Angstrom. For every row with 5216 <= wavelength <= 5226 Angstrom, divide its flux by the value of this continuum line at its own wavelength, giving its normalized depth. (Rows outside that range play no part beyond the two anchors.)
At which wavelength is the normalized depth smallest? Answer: 5217.39 Angstrom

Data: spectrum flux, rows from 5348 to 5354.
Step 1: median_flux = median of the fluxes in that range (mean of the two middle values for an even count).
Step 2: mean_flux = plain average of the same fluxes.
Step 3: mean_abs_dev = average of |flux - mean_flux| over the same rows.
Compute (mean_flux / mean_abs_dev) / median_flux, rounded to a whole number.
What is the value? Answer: 12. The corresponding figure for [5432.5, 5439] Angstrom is 27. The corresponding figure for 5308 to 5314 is 14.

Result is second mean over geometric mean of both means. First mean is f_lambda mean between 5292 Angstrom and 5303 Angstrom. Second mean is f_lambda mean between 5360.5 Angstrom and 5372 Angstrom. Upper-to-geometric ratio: 0.97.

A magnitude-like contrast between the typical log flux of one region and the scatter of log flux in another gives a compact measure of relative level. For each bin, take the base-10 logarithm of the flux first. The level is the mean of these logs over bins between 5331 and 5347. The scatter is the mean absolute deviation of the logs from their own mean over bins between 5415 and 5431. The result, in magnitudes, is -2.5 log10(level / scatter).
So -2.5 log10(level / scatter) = -2.84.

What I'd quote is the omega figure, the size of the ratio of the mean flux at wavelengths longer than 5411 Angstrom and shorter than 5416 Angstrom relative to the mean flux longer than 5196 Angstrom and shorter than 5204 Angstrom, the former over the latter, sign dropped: 0.93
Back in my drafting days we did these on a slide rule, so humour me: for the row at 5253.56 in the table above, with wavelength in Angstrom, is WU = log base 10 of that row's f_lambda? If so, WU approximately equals 0.260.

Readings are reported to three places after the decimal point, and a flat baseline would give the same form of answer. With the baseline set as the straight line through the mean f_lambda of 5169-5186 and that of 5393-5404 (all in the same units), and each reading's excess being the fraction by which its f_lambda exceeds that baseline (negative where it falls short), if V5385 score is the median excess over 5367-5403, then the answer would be 0.007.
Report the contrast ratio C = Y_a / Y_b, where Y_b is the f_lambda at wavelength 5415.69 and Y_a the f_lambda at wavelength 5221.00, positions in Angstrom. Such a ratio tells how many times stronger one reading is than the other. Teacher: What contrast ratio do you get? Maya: 1.15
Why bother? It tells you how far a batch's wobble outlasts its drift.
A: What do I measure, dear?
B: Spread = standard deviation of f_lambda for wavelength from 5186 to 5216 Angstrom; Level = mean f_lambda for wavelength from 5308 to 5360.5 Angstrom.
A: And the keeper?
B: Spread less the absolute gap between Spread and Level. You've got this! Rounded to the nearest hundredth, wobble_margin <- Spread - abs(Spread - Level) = -1.67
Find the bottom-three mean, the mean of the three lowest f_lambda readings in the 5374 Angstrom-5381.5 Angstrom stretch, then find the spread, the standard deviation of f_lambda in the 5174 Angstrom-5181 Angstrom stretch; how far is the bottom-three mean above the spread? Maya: 1.69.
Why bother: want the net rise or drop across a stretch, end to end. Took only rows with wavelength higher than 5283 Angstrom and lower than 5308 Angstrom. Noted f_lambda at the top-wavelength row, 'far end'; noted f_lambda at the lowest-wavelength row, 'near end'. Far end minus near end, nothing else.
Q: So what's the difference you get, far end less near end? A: 0.10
